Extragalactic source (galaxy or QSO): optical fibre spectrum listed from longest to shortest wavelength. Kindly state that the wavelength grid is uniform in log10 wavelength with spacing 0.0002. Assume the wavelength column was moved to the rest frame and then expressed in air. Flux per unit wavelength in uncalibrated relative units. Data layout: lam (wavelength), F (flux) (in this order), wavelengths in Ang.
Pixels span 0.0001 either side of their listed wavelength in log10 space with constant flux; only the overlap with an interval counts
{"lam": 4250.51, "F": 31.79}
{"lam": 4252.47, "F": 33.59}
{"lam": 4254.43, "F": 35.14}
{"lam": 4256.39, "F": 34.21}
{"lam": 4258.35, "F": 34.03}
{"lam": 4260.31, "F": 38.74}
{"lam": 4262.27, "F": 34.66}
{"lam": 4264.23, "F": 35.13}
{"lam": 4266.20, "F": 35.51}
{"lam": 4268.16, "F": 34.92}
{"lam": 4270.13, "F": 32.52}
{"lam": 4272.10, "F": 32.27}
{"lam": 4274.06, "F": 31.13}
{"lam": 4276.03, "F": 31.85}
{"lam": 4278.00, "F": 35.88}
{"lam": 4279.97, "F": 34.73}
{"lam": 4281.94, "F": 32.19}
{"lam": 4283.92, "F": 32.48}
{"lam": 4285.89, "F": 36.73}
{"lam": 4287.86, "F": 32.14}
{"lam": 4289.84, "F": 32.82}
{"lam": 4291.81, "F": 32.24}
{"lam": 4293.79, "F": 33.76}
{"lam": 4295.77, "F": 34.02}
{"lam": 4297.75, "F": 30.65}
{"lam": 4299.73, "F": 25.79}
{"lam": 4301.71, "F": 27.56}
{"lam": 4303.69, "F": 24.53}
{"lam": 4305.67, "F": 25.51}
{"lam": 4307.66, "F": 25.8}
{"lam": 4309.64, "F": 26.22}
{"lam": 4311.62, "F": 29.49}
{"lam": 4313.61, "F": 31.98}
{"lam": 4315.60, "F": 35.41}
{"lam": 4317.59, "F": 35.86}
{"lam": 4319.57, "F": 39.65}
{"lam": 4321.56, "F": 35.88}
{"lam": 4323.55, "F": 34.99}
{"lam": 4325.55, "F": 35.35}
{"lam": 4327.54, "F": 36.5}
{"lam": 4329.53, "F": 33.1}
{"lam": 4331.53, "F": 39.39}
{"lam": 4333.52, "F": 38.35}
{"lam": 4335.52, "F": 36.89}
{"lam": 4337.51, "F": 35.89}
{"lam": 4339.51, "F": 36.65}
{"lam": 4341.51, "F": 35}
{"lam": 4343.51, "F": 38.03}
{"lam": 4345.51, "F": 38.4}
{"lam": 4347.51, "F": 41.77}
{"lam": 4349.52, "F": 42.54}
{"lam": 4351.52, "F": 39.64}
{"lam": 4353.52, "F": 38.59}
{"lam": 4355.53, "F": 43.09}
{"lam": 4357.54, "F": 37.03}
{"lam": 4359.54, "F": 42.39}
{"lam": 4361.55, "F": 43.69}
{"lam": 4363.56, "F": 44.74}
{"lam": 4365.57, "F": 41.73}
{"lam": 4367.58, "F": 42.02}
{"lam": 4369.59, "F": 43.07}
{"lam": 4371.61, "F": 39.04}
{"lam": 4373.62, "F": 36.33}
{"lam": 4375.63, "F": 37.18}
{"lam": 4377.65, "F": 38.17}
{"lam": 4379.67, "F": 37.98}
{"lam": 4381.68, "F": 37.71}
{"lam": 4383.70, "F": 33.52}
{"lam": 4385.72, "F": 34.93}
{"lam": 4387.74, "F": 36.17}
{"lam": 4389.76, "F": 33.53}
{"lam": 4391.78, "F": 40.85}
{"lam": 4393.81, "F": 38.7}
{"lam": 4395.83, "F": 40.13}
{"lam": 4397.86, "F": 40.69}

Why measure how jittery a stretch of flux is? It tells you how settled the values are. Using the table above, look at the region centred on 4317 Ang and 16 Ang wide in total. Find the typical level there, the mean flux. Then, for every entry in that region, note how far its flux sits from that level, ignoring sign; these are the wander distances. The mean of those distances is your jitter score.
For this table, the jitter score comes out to 3.3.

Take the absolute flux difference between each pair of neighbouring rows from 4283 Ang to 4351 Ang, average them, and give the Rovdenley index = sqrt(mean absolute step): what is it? 1.45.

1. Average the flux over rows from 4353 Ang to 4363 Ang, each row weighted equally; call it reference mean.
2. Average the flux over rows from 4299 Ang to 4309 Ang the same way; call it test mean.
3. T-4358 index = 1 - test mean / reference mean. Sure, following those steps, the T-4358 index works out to 0.37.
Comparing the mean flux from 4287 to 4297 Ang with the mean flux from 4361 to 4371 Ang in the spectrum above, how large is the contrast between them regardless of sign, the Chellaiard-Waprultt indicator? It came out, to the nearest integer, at 10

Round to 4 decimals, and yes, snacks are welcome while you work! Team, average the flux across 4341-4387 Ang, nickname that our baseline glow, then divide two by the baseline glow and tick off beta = 0.0507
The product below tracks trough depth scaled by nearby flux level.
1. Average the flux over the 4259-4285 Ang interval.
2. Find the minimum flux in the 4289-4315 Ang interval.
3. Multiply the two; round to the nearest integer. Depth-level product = 834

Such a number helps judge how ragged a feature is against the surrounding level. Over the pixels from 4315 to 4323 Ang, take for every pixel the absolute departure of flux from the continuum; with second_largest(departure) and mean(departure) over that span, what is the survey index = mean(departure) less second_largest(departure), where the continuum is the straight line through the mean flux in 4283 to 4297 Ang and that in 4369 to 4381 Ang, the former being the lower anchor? 0.8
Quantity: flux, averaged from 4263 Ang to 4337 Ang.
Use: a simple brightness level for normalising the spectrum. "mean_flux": 33.0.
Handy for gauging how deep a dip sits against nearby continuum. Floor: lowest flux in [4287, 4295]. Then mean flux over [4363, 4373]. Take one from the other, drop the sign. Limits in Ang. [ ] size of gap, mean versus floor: 10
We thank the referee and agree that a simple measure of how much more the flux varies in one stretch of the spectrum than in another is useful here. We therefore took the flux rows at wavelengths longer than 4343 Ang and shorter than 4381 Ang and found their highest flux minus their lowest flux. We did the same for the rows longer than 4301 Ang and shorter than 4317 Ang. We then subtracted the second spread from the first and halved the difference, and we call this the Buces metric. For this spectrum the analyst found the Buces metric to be -1.2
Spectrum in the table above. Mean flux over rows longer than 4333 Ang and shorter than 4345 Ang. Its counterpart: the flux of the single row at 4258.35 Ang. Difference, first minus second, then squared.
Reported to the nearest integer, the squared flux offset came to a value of 8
